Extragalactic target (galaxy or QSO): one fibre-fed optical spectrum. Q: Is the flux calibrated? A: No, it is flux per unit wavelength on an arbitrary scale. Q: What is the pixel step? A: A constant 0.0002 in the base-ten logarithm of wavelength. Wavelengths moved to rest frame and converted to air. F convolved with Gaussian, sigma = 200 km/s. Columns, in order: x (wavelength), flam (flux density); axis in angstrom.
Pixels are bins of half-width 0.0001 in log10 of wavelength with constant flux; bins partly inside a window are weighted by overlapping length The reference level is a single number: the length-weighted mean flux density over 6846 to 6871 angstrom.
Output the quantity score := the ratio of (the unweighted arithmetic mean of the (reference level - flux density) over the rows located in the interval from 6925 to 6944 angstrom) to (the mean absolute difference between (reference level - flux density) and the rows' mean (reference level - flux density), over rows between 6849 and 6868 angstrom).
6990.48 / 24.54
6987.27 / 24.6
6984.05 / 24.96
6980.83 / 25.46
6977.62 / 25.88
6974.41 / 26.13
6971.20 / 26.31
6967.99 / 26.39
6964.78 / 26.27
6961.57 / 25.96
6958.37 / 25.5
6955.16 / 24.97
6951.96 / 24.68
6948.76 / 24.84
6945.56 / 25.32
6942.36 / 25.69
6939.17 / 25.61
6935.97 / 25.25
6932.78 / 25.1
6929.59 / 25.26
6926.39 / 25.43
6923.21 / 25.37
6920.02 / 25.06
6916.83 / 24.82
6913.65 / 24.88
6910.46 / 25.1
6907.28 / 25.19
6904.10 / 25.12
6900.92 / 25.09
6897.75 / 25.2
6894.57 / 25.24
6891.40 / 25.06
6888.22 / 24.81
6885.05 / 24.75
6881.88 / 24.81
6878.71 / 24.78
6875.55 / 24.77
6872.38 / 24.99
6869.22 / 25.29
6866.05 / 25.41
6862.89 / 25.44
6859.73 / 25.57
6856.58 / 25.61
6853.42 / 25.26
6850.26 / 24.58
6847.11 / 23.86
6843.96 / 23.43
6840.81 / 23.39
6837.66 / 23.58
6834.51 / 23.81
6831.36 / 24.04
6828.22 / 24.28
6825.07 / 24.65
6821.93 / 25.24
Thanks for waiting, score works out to -0.9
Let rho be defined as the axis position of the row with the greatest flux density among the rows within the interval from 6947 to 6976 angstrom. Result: 6967.99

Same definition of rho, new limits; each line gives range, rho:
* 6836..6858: 6856.58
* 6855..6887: 6856.58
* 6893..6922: 6894.57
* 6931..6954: 6942.36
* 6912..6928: 6926.39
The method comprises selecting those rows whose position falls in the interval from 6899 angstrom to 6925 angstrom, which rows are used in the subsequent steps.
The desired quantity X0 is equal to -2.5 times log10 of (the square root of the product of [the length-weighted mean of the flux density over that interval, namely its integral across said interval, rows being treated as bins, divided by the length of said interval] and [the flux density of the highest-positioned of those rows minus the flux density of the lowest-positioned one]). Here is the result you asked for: -1.1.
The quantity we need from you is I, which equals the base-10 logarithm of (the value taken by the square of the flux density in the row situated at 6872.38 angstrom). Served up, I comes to 2.80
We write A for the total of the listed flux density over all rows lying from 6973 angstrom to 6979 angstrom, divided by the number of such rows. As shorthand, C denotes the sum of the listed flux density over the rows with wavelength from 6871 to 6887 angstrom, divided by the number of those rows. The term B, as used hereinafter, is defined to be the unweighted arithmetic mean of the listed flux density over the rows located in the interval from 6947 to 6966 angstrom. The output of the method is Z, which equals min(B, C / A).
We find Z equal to 0.95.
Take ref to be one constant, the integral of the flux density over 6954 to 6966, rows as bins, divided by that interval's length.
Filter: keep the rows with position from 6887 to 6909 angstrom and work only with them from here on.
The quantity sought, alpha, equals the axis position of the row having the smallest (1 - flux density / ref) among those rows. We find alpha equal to 6894.57 angstrom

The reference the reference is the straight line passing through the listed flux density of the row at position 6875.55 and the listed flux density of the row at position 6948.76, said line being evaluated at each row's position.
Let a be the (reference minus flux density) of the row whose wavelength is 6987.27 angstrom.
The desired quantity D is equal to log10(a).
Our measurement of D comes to -0.6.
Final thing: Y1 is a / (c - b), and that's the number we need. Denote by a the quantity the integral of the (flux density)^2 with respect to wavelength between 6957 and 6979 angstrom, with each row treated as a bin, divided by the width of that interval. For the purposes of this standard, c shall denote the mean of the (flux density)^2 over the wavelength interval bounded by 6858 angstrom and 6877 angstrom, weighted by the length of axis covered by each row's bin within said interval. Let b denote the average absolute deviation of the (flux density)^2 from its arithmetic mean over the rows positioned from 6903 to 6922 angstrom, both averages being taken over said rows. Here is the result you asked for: 1.08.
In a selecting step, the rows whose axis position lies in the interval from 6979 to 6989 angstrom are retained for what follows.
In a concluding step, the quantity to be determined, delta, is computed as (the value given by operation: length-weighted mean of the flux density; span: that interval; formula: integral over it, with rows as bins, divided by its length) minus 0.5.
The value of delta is 24.53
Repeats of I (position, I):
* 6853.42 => 2.80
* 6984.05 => 2.79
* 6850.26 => 2.78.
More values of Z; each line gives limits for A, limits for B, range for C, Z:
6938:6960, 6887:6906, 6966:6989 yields 1.02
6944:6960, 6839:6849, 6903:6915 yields 1.00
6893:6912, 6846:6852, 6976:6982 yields 1.02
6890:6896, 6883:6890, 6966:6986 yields 1.03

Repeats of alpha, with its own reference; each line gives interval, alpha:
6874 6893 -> 6891.40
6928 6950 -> 6942.36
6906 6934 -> 6926.39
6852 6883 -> 6856.58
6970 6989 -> 6971.20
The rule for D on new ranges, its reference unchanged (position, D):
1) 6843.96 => 0.1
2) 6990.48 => -0.5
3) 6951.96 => -0.8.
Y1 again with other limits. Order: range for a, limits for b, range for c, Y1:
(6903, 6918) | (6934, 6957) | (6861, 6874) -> 1.00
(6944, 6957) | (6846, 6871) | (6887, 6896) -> 1.03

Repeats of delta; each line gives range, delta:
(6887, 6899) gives 24.57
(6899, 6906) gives 24.64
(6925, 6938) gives 24.75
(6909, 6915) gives 24.46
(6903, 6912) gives 24.64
